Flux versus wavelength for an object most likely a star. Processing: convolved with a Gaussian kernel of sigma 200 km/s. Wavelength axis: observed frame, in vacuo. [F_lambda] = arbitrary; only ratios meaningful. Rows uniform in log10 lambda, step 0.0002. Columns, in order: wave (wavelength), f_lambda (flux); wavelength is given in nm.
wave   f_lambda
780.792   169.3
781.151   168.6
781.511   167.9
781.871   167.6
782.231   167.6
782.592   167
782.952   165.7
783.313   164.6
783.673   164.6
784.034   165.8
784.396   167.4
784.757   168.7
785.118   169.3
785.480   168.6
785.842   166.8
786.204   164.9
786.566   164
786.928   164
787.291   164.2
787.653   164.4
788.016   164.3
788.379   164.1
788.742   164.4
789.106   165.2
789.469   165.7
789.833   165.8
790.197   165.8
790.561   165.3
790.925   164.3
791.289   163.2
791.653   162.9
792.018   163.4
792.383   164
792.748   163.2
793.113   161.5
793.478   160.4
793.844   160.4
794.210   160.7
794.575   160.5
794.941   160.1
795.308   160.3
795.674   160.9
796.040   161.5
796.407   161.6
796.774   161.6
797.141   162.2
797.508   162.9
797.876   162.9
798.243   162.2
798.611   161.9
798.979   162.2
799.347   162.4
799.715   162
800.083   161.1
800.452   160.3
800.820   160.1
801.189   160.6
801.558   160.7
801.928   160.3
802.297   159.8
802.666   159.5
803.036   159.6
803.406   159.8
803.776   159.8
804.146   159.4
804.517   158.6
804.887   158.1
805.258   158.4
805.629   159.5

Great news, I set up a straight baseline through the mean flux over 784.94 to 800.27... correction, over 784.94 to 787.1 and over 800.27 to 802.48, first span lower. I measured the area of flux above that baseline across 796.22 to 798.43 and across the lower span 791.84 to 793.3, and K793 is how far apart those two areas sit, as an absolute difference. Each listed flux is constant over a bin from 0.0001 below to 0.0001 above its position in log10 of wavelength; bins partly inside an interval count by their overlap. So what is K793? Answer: 1.8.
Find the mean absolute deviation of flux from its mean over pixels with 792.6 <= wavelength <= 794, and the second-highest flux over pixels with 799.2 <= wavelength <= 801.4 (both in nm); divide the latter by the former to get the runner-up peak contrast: 166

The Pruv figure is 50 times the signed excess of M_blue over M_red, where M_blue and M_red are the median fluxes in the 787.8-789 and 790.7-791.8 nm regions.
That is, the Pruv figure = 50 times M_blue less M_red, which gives 55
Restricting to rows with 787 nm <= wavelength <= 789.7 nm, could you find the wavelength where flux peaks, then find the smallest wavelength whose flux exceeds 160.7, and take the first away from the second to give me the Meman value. -2.18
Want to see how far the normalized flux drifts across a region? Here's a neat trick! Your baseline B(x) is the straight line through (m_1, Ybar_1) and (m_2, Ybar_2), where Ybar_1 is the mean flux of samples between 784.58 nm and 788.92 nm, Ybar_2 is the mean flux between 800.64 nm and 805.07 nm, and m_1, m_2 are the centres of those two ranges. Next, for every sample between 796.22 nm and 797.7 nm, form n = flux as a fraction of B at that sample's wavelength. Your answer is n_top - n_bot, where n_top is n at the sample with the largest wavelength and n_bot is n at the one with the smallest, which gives 0.011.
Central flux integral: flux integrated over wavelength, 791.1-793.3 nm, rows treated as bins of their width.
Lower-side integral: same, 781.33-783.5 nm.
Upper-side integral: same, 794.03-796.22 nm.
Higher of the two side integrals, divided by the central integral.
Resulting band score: 1.01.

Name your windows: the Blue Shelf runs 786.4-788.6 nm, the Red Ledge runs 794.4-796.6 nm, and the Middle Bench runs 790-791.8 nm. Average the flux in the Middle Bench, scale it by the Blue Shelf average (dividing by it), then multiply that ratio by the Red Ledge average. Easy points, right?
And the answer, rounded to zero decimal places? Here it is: 161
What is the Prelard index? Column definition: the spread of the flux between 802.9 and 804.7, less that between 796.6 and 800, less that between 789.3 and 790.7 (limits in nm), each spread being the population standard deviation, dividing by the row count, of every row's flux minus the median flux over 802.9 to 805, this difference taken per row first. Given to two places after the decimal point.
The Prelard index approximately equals -0.17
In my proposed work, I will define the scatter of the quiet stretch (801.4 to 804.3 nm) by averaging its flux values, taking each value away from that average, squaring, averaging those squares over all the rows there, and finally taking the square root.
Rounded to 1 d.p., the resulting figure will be 0.4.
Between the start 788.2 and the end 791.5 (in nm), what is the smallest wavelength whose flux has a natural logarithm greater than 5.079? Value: 788.379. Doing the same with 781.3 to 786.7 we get 781.511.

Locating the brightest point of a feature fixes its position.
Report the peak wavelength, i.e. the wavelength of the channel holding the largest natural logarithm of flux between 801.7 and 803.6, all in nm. 801.928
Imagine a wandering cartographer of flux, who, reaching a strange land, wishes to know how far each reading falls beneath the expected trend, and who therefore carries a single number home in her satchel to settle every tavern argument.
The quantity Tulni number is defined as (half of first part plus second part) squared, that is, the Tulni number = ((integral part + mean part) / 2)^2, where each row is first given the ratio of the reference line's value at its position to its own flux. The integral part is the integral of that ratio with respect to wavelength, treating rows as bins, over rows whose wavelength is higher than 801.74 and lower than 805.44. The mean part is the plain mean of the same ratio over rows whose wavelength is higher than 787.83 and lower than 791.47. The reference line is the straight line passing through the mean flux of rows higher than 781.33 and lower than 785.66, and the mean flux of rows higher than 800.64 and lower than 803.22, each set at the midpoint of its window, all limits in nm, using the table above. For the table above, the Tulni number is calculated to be 5.53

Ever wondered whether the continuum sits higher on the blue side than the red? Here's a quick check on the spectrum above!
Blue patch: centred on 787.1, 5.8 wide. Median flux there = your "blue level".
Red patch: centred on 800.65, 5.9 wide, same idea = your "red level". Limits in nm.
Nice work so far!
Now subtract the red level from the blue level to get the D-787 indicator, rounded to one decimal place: 4.4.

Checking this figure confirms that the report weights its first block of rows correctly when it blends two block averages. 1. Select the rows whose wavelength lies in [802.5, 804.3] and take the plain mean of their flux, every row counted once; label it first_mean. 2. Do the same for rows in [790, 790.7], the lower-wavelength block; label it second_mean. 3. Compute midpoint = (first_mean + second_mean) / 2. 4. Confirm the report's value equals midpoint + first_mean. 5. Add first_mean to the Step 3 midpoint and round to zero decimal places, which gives 322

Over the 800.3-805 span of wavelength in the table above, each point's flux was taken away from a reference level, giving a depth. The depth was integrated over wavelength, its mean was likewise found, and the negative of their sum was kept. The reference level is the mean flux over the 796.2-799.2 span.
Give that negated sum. -14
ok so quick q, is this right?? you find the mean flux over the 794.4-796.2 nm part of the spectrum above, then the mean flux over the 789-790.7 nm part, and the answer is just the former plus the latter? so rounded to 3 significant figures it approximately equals 326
